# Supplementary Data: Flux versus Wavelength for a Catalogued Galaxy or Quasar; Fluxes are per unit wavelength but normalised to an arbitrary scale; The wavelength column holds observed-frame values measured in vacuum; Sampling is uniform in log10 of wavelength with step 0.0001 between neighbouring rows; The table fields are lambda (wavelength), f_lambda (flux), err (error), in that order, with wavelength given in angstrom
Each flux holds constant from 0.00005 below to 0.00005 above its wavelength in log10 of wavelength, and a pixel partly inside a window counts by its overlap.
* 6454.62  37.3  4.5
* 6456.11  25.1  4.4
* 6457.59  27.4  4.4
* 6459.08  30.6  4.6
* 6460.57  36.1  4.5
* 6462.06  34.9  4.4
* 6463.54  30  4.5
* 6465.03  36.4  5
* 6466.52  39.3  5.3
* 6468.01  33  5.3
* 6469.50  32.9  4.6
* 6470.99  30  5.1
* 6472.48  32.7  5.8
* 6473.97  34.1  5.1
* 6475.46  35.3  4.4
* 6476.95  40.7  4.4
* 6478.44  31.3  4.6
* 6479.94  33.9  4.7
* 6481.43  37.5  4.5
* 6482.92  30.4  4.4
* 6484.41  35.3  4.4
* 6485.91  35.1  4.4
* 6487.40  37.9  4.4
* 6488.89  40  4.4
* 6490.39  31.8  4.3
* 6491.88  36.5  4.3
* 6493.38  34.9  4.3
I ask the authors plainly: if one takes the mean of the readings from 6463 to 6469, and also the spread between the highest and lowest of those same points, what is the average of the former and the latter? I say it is 22.0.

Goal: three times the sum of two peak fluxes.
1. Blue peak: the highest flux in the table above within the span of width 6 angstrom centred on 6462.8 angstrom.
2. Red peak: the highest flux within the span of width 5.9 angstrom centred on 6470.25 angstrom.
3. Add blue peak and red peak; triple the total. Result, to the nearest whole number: 208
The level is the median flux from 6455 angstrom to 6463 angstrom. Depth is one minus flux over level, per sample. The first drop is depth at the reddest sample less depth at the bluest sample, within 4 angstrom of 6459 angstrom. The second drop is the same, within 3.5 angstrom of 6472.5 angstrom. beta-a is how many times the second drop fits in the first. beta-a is 4.1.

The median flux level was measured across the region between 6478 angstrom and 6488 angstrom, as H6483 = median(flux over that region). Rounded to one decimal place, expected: 35.1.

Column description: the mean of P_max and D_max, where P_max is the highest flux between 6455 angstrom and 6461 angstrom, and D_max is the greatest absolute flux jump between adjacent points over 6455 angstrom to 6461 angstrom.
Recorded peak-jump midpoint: 20.8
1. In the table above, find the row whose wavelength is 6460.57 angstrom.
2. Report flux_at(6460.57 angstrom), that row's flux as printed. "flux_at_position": 36.1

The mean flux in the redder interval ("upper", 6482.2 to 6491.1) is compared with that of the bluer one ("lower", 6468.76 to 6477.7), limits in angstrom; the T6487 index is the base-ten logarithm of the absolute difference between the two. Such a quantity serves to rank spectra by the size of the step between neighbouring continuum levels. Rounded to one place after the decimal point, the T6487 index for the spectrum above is -0.1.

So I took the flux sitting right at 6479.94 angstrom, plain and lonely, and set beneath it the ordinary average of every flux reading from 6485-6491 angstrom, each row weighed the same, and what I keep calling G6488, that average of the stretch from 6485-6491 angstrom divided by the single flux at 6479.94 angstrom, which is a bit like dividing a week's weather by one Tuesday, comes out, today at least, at 1.07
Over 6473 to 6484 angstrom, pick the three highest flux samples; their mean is 37.8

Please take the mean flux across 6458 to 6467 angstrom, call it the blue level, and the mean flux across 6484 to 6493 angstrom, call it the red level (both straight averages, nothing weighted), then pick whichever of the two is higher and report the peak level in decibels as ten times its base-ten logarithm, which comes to 15.6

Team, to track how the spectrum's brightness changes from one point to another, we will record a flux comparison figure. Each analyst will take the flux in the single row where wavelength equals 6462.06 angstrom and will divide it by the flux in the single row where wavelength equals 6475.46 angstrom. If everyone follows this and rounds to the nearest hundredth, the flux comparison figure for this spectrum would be 0.99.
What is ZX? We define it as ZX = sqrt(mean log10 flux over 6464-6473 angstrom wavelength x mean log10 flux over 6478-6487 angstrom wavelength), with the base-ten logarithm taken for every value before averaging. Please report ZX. 1.53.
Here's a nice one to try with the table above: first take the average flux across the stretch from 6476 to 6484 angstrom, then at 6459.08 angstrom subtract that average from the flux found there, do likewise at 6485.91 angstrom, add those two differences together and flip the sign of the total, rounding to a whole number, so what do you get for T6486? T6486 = 4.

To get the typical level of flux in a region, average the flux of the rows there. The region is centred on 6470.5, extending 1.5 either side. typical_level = 31.4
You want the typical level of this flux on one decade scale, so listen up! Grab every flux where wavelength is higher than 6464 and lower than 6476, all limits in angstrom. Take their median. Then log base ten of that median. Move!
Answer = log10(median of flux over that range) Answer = 1.53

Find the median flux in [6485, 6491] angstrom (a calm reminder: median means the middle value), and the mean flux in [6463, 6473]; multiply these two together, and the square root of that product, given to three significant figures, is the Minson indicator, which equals 35.0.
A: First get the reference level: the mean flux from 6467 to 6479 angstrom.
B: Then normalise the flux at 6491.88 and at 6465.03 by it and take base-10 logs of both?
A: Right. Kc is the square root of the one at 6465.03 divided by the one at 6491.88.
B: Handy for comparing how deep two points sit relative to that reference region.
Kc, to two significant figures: 0.98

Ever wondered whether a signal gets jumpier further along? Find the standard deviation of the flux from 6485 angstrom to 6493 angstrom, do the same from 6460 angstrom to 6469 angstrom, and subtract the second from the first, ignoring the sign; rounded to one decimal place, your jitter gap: 0.1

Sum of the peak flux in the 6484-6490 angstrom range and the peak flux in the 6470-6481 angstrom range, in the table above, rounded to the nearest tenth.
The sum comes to 80.7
